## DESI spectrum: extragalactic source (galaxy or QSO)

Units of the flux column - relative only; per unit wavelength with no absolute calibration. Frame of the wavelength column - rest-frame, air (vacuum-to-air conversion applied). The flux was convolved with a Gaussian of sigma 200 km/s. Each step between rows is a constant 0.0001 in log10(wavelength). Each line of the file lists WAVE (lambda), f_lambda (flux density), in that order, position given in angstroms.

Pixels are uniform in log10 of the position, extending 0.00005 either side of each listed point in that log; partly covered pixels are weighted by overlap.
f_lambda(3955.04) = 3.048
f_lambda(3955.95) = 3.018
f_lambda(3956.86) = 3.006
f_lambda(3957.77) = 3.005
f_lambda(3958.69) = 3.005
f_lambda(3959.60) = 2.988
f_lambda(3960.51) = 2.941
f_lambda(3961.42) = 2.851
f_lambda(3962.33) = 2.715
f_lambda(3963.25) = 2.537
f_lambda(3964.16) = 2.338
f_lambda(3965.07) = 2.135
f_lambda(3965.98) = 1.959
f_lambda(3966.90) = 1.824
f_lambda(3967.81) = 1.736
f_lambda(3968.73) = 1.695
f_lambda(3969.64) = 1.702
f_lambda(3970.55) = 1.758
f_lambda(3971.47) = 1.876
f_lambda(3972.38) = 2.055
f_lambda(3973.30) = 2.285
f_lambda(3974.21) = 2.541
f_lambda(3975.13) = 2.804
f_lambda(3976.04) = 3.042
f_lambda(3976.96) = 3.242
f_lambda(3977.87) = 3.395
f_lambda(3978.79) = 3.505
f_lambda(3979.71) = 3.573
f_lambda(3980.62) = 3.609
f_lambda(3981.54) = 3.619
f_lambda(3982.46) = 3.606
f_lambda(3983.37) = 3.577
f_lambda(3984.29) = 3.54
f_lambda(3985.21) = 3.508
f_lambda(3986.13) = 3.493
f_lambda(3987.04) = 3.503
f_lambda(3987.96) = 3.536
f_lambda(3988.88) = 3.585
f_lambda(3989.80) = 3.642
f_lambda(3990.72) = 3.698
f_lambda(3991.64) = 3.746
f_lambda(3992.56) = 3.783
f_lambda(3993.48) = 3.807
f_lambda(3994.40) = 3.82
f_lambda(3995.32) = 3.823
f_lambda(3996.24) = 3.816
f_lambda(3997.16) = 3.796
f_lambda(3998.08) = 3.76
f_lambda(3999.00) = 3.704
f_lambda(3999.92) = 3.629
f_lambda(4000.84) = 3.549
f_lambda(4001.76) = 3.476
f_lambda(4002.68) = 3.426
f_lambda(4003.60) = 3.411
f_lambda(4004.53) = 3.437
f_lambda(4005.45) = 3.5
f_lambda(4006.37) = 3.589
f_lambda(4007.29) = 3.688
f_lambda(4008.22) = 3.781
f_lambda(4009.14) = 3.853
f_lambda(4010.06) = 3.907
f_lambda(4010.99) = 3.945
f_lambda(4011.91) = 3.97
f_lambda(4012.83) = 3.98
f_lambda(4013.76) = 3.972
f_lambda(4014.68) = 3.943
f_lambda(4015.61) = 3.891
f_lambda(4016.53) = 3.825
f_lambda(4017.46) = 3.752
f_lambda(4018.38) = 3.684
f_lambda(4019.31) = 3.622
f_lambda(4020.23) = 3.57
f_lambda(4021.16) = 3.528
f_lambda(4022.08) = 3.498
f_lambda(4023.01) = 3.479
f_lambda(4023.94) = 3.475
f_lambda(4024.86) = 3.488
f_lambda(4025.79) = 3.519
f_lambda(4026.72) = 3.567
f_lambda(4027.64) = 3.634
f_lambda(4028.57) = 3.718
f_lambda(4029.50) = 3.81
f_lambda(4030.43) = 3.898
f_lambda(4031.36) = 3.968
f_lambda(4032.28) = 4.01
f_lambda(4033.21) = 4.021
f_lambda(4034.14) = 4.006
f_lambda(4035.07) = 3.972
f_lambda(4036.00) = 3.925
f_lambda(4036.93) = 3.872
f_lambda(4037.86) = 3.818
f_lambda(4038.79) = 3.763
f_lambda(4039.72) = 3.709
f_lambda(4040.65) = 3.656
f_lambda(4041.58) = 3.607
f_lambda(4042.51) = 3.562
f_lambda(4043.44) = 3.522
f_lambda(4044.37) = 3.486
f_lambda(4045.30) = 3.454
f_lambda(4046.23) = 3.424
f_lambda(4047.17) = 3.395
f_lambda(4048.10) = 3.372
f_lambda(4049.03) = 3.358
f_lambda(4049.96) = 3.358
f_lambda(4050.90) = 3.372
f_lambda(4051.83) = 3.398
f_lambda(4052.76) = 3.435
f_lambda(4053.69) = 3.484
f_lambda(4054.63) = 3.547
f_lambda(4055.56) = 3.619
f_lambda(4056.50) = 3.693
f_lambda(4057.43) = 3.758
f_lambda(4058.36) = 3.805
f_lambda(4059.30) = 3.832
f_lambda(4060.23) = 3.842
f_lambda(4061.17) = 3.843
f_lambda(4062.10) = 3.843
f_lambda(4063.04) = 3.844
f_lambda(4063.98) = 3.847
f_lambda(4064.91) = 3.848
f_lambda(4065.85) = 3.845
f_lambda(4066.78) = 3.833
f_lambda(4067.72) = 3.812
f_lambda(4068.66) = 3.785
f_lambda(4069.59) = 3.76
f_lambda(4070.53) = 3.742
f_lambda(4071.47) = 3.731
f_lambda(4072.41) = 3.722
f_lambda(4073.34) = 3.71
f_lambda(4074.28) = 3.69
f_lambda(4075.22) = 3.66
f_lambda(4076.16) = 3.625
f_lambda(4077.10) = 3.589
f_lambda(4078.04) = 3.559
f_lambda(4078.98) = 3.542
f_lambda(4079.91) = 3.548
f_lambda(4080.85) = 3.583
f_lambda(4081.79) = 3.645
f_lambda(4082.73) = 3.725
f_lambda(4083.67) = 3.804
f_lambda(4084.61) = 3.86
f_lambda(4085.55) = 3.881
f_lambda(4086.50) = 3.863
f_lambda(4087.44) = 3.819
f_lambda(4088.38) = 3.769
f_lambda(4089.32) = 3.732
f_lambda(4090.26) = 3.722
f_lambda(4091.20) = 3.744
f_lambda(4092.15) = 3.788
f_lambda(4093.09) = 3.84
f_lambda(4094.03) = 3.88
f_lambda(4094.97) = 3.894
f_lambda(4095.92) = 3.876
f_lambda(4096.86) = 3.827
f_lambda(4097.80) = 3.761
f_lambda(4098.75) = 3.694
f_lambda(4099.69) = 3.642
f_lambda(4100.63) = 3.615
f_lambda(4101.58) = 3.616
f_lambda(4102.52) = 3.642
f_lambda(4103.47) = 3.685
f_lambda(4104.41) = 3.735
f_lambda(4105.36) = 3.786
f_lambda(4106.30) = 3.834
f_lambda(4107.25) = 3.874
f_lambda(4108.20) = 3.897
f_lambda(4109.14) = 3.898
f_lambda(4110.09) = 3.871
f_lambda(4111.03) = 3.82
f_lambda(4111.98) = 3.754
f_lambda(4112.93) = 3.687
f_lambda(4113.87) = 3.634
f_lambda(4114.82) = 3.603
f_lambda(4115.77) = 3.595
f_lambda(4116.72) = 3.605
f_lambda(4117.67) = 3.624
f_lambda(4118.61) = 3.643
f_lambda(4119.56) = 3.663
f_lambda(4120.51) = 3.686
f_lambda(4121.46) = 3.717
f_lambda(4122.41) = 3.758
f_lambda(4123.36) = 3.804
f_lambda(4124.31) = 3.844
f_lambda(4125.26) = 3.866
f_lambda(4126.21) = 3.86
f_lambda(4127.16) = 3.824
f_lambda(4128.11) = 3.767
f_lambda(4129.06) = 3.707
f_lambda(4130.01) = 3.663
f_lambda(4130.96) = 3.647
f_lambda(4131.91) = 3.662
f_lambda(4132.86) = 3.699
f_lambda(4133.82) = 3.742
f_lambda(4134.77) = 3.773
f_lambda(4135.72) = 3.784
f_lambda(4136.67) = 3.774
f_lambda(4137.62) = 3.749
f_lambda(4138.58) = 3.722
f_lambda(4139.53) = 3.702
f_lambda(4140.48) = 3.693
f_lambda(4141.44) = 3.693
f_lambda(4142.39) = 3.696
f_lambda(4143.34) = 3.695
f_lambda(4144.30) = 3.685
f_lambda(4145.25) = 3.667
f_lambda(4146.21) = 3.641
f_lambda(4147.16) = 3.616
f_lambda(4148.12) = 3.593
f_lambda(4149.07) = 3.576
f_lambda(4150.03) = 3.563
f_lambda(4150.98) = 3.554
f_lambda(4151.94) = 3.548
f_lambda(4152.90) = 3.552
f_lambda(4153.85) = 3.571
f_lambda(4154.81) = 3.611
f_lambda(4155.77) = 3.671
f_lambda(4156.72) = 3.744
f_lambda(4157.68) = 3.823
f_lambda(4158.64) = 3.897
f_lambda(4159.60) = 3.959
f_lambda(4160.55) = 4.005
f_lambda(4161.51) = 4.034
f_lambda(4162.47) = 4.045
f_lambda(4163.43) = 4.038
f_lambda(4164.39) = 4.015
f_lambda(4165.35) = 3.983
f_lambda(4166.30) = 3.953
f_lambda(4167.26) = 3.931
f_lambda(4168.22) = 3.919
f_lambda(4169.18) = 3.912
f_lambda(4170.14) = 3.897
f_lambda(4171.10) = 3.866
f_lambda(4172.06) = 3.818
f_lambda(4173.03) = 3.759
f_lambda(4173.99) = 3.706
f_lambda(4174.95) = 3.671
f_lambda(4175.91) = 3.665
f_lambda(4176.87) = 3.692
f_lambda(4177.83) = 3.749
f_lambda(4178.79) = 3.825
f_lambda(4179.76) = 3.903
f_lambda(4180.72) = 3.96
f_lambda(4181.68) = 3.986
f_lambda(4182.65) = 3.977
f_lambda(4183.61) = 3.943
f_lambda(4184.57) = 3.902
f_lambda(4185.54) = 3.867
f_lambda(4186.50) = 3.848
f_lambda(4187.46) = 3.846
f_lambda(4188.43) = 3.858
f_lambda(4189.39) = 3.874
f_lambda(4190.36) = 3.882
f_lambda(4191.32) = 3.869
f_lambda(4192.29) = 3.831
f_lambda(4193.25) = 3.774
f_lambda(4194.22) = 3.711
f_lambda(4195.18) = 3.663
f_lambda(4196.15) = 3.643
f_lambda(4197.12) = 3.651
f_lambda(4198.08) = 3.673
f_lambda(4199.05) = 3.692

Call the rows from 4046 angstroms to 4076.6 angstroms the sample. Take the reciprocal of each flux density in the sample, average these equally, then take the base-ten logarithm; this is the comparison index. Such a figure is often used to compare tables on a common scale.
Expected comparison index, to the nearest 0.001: -0.563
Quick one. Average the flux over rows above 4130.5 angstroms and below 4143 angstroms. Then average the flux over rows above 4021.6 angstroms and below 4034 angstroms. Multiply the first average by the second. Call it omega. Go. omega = 13.8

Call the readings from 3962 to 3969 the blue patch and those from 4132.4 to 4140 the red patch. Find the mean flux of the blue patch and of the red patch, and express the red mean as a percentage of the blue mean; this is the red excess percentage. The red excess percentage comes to 177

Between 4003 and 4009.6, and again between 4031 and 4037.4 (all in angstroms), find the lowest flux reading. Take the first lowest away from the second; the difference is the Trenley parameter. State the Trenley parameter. 0.46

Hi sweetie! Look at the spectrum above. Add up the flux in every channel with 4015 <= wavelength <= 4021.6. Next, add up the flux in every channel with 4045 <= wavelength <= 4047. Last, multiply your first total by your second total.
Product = 178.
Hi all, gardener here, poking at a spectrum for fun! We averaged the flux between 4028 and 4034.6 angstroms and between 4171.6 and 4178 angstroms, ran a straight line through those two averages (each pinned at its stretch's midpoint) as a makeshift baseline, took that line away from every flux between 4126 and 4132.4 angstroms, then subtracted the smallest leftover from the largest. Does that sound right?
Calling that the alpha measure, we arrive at 0.21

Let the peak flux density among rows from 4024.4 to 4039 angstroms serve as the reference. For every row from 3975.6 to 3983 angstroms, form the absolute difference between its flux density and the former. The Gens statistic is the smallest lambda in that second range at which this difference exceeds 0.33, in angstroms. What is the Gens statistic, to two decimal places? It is 3976.04 angstroms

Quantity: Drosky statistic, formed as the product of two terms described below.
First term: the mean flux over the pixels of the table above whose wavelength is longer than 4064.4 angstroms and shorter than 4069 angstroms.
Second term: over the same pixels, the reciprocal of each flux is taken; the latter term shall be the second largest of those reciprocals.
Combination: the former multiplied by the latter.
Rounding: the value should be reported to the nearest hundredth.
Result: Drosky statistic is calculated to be 1.00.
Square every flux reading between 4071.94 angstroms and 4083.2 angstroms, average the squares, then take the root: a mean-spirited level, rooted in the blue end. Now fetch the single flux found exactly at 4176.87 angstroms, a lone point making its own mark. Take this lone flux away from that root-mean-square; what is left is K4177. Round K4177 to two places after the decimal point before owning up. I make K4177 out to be -0.06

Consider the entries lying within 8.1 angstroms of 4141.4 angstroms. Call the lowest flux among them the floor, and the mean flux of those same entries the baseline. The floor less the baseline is -0.118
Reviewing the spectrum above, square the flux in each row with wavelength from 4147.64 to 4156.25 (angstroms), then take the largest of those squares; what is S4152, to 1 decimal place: 13.5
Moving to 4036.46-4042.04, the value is 15.0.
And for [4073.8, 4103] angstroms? 15.2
